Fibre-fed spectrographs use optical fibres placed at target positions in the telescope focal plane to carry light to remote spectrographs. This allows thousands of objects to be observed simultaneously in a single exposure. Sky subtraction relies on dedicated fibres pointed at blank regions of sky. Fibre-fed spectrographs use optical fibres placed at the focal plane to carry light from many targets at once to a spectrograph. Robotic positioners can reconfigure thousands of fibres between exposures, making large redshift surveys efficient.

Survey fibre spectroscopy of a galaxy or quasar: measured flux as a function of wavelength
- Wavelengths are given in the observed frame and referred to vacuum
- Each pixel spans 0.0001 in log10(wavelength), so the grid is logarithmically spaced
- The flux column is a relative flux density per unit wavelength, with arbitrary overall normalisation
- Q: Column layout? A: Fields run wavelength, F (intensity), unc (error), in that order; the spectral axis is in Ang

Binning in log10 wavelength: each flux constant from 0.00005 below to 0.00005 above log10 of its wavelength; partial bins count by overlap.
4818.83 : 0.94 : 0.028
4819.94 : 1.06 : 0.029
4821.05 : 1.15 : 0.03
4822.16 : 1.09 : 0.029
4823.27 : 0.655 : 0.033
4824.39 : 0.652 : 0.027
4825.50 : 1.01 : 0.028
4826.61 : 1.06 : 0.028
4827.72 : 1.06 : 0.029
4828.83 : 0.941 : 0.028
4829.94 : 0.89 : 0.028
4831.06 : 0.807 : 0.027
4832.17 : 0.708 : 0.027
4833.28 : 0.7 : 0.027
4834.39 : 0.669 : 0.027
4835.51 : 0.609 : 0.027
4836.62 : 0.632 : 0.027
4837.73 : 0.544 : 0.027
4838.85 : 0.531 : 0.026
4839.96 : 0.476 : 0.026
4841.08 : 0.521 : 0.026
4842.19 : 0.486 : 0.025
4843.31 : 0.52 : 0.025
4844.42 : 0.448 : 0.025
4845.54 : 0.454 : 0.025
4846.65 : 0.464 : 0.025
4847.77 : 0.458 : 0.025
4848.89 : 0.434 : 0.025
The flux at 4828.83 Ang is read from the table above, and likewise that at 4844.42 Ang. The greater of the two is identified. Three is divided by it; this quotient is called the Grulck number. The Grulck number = 3.2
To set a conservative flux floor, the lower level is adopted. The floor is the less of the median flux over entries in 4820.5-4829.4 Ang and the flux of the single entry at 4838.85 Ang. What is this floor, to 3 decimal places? 0.531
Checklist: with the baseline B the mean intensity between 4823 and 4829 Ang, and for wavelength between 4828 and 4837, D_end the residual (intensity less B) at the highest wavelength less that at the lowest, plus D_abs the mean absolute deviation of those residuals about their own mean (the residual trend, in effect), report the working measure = -0.21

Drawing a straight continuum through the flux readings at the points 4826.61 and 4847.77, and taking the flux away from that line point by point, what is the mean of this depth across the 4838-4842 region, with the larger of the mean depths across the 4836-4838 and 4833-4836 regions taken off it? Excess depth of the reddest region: -0.01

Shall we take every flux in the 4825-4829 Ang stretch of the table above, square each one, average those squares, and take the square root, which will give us 1.0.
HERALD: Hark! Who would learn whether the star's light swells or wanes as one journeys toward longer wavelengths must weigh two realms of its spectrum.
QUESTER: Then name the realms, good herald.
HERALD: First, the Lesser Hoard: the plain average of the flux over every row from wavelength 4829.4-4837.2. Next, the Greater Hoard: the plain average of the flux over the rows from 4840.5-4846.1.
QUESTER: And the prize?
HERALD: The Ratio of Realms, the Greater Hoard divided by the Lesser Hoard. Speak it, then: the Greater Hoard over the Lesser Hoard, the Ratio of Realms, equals 0.68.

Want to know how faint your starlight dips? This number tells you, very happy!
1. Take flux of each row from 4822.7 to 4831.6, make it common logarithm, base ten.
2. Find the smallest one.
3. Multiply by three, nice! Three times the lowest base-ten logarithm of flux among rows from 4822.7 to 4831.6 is -0.56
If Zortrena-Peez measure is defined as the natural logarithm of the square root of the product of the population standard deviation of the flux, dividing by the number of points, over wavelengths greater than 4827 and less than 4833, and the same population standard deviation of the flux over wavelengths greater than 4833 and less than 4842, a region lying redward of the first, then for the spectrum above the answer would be -2.37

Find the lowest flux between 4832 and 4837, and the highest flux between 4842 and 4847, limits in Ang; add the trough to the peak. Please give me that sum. 1.13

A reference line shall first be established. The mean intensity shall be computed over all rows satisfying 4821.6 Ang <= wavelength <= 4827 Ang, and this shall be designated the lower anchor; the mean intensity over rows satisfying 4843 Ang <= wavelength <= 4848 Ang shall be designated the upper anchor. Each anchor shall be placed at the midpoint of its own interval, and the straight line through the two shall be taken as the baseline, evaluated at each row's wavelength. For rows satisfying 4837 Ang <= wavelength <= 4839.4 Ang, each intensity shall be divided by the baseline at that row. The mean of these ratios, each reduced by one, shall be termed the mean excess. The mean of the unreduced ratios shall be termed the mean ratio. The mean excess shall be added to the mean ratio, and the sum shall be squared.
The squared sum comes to 0.6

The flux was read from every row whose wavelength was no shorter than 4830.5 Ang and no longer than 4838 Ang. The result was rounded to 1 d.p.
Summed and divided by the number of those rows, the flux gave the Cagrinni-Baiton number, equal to 0.7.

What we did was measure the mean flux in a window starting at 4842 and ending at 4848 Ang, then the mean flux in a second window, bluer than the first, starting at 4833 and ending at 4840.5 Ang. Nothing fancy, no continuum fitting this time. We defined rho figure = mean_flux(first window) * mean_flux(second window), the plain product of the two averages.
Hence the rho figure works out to 0.28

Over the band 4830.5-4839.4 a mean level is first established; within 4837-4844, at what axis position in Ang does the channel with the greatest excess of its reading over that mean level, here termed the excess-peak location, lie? 4837.73 Ang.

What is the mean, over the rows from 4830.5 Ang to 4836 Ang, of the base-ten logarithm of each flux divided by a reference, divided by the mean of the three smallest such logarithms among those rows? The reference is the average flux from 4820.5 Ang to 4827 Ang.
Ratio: 0.84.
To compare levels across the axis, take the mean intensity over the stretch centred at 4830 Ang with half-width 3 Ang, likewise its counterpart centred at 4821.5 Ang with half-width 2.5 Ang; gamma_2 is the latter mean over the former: 1.1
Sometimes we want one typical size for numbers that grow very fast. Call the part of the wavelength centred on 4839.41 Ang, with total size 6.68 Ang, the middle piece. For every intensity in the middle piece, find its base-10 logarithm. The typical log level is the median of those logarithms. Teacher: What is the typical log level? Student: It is -0.28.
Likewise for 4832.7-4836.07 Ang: -0.17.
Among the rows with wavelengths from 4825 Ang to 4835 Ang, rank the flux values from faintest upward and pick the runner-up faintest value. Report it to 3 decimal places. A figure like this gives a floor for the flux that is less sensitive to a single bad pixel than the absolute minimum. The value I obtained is 0.700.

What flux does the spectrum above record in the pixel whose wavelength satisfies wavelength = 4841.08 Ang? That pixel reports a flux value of 0.521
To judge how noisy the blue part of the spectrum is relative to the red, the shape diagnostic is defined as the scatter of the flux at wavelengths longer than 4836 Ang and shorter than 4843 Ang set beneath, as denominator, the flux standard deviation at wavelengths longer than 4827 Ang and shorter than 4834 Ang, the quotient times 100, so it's 252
